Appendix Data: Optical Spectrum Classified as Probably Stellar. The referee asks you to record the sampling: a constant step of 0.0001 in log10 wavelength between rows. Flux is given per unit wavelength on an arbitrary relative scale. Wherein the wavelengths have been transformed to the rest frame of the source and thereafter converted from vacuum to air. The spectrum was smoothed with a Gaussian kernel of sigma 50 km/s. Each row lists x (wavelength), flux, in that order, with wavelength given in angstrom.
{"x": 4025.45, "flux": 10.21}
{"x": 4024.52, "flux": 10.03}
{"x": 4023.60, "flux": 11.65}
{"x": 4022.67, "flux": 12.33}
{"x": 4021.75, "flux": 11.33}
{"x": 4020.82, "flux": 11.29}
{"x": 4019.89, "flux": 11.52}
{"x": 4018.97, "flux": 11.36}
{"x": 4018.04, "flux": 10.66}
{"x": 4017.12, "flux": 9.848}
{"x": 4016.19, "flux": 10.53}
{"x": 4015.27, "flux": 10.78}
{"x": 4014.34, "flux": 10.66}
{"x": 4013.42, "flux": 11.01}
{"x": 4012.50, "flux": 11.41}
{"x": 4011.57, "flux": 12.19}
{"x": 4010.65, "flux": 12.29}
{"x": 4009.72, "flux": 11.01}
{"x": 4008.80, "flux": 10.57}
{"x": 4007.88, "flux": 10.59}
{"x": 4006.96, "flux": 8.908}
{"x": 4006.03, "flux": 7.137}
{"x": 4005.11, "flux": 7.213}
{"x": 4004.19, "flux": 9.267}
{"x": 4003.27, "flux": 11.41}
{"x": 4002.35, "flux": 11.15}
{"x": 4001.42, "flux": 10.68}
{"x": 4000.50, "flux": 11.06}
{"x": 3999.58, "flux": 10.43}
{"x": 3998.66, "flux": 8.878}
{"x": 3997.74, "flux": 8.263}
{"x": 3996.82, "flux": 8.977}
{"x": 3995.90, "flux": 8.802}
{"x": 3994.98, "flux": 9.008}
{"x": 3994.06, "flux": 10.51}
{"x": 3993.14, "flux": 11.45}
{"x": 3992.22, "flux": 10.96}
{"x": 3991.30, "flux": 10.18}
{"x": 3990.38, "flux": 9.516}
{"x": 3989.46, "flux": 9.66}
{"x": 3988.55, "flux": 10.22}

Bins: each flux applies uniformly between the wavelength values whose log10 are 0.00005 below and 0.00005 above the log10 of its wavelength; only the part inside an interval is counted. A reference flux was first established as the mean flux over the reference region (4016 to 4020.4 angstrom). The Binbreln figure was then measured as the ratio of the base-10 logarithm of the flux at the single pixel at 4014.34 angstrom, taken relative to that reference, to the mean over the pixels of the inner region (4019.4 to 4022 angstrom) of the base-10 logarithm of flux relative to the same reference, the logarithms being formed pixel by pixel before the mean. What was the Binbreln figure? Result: -0.2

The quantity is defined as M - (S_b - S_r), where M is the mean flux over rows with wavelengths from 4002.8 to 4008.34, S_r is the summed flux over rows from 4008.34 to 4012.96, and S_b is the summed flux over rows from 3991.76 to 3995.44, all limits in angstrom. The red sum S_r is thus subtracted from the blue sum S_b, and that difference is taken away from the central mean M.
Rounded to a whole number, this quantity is 25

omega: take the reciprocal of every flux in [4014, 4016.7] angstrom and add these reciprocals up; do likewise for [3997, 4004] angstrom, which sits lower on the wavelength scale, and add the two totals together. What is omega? 0.97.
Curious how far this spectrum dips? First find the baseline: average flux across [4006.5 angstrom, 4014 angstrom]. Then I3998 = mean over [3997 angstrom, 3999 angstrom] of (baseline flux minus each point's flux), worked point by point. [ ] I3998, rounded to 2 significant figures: 2.4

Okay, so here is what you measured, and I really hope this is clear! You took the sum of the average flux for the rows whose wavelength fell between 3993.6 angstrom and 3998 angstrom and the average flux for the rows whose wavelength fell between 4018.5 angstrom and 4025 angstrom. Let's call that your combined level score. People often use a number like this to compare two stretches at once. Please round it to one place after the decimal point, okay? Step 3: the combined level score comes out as 20.5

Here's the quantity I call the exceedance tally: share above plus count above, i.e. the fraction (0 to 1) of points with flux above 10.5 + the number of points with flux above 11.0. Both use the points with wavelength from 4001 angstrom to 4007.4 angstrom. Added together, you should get 2.4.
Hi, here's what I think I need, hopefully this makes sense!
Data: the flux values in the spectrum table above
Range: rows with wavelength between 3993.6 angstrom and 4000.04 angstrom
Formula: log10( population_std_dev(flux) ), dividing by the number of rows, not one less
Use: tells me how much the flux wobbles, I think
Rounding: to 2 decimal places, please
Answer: -0.10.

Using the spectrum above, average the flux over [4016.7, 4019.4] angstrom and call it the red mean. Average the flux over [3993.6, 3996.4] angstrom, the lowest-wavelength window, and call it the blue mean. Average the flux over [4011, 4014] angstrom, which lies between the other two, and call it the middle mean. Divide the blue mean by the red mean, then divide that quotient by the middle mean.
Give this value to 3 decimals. 0.077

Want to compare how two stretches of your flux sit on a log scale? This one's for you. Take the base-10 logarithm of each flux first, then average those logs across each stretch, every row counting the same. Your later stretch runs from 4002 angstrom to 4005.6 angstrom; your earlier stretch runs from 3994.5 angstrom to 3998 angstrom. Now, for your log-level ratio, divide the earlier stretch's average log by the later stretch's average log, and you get 0.96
